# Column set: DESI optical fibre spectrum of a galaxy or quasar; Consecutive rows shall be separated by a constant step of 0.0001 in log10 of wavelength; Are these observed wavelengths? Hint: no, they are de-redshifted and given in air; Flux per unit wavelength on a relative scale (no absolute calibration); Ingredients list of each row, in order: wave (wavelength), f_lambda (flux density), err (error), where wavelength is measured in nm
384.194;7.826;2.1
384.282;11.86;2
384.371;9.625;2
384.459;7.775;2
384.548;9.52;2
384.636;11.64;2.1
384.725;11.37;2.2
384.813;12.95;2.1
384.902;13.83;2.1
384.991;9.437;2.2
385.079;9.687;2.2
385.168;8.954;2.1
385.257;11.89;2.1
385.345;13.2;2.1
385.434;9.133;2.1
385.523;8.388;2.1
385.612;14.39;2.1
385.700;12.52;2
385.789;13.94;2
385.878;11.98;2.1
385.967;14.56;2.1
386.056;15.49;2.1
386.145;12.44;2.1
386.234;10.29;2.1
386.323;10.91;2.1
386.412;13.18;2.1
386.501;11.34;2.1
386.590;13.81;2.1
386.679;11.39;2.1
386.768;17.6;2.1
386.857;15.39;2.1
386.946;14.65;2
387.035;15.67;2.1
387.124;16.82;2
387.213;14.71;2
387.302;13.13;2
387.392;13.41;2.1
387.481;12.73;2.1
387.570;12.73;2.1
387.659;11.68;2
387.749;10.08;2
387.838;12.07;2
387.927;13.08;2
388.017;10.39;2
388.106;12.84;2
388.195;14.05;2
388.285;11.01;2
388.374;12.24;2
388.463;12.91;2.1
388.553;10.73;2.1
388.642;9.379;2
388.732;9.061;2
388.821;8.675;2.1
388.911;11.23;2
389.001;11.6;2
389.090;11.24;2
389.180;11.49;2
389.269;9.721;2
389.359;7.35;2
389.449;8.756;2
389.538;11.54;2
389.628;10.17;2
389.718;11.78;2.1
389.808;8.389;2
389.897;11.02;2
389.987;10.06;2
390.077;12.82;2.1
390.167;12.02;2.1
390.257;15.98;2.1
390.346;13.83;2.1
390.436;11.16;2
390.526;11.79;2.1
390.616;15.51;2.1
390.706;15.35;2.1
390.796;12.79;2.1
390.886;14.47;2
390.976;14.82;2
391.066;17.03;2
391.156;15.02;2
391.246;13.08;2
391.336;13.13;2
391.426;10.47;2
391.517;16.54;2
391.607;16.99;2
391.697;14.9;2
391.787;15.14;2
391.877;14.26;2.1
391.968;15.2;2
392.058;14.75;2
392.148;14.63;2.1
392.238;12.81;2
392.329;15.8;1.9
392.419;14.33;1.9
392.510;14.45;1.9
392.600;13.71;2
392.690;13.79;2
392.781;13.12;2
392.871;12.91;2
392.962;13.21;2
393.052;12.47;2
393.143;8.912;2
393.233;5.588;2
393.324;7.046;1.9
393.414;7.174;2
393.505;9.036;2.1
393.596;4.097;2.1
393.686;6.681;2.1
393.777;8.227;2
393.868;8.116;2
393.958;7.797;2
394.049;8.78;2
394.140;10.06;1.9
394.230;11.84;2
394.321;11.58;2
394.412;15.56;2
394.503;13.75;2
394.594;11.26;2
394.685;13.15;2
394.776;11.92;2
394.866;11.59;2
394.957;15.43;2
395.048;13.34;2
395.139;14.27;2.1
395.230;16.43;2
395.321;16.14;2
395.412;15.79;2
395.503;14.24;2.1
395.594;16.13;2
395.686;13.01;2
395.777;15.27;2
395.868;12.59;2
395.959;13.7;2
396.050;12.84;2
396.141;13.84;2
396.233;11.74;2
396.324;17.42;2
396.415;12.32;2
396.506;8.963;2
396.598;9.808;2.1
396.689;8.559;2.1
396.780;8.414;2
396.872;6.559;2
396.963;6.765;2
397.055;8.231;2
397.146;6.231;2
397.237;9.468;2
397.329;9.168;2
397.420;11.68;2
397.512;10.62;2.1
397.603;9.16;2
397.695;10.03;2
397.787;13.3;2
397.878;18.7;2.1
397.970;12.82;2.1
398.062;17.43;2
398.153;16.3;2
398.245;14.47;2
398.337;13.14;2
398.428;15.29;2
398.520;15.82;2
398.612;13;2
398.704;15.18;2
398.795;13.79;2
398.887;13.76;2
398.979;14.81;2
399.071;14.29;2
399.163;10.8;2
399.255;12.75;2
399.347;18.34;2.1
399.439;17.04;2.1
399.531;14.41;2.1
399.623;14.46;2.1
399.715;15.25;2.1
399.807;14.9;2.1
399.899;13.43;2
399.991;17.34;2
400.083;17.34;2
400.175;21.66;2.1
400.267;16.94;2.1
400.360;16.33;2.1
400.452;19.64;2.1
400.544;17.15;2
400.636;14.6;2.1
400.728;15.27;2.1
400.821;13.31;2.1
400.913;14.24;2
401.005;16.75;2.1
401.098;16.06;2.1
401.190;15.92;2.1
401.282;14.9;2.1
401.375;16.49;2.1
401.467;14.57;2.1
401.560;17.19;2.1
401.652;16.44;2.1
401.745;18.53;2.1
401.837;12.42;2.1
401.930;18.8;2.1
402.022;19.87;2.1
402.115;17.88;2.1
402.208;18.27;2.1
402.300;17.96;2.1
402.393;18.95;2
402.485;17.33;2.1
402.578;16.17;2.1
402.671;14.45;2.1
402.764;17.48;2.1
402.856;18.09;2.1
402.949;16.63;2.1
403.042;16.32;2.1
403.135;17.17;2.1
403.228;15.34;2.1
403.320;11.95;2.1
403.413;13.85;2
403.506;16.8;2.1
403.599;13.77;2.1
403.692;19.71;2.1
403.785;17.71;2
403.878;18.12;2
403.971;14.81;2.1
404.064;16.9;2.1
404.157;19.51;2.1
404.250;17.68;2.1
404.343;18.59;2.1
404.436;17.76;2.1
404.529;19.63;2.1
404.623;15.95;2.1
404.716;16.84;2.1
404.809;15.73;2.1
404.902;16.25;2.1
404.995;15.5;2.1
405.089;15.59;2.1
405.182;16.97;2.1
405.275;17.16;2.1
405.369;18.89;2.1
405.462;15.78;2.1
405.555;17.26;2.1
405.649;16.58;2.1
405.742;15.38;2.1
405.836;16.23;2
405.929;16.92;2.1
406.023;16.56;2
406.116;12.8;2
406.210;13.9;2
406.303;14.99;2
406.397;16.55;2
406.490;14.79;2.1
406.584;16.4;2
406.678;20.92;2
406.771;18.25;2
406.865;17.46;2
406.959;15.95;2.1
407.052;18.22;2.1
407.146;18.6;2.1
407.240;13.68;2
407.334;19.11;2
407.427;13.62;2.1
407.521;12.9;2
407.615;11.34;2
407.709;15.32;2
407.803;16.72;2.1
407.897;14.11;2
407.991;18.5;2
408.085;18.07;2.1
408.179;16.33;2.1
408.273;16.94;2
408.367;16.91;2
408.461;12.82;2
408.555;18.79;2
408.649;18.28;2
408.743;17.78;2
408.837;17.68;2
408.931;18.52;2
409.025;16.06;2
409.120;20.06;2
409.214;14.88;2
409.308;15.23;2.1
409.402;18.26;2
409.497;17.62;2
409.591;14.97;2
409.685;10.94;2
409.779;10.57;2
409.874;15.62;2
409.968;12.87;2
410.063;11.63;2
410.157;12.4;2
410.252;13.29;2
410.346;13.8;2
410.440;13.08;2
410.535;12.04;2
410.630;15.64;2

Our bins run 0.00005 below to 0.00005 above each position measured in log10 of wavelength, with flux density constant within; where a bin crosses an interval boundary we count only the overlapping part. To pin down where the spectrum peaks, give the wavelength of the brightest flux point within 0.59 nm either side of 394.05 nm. 394.412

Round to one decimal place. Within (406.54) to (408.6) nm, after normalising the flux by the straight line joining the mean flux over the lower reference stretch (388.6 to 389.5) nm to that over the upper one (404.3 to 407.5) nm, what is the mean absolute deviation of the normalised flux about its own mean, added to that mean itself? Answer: 1.1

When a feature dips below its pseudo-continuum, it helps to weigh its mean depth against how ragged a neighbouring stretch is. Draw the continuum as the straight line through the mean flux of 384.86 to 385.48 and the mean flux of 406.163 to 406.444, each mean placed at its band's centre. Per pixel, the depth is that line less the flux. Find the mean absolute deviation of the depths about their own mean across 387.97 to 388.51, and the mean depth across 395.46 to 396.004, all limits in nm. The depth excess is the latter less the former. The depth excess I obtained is -2.2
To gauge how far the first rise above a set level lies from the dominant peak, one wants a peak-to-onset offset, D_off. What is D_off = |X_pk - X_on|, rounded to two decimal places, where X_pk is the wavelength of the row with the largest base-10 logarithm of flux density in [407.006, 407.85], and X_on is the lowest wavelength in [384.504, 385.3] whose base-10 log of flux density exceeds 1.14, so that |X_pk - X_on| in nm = 22.43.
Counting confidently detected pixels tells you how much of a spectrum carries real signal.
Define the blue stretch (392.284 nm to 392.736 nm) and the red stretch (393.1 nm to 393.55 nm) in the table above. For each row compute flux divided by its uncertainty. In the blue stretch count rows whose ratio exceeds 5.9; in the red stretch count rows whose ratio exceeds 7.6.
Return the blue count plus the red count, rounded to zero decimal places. 5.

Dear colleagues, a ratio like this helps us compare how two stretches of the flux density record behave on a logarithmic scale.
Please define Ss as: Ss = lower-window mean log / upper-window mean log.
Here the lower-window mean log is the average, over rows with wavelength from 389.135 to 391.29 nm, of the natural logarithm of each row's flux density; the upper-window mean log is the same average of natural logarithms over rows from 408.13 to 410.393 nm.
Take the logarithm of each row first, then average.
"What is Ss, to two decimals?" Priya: 0.91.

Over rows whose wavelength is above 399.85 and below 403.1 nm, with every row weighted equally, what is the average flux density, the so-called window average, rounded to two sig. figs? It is 17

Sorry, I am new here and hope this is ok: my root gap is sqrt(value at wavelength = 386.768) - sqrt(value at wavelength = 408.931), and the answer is -0.1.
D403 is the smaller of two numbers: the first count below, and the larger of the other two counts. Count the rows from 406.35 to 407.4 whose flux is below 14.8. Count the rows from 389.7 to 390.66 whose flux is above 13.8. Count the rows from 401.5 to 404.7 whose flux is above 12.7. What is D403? 2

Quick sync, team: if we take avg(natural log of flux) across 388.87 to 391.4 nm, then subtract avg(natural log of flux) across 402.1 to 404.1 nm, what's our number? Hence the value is -0.32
